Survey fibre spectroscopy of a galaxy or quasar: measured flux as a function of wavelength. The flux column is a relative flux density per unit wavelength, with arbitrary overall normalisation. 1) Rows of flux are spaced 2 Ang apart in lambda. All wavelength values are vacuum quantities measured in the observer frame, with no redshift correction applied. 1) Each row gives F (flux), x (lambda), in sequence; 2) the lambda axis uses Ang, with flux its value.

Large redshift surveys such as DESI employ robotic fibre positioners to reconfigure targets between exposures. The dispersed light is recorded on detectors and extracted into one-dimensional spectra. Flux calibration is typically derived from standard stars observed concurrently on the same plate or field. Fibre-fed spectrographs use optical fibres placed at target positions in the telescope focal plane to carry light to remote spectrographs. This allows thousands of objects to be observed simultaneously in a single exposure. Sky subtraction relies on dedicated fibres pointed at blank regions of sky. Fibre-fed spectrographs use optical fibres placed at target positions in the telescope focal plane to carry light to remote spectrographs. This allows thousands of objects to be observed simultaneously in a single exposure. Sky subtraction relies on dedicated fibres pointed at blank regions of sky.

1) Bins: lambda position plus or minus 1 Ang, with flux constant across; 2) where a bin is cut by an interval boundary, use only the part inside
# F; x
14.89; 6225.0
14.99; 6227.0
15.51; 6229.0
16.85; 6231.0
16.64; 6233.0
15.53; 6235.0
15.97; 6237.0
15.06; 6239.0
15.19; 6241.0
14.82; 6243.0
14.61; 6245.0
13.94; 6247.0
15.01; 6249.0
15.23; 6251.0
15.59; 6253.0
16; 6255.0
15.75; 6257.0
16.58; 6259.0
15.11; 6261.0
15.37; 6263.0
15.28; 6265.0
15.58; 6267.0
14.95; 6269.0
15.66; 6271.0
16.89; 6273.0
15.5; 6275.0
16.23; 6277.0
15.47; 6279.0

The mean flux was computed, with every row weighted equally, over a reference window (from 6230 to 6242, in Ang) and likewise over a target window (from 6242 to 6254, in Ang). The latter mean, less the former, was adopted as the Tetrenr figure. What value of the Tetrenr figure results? -1.0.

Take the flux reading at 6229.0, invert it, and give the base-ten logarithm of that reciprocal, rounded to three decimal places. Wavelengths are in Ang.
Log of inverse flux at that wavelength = -1.191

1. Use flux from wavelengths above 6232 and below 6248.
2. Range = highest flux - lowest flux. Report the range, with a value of 2.7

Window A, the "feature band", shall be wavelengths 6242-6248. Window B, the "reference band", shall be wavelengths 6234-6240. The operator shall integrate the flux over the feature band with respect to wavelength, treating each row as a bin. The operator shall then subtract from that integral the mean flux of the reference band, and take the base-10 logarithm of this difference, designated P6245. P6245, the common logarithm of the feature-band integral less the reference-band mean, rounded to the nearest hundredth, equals 1.85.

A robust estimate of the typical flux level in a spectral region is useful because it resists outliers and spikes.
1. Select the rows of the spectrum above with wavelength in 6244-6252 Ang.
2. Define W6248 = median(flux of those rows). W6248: 14.8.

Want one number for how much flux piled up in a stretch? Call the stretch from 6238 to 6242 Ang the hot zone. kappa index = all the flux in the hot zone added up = 30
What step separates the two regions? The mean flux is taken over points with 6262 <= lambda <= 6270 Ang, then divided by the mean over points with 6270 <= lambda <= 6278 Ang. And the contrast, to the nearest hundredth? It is 0.95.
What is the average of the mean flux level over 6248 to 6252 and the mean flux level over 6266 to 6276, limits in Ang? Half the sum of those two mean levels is 15.4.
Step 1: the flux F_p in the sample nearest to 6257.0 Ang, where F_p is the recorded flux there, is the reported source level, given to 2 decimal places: 15.75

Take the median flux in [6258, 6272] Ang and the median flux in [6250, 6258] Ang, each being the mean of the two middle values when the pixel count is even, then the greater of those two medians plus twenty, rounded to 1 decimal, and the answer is 35.7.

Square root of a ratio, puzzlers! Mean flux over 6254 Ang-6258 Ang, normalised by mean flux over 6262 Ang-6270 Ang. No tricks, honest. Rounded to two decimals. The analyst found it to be 1.02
